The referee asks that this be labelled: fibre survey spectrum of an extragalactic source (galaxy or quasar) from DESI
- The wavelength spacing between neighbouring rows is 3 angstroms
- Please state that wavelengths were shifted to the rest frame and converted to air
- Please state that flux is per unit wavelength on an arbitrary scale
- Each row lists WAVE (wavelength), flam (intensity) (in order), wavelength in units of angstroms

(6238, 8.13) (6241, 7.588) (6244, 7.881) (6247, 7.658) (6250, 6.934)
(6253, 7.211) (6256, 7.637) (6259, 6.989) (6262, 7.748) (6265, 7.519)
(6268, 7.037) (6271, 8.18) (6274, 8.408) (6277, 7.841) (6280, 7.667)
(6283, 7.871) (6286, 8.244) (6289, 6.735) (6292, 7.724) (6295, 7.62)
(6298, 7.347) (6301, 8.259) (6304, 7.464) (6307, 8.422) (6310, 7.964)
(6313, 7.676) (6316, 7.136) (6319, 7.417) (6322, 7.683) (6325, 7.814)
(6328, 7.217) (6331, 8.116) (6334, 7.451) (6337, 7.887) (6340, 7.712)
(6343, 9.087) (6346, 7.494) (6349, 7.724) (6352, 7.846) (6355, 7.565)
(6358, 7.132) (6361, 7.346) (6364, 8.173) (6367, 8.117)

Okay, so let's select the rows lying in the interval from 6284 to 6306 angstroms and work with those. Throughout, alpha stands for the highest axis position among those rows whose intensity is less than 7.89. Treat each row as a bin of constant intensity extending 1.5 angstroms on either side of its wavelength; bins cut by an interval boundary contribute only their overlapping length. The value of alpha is 6304 angstroms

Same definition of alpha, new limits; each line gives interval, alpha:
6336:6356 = 6355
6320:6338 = 6337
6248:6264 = 6262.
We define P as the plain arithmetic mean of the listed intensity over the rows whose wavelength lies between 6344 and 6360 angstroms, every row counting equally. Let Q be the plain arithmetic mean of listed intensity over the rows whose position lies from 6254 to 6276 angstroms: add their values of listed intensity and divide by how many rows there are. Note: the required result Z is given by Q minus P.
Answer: 0.09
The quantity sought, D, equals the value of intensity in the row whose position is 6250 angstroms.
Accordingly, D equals 6.934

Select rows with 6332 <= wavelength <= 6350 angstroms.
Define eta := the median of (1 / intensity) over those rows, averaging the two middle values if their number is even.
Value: 0.130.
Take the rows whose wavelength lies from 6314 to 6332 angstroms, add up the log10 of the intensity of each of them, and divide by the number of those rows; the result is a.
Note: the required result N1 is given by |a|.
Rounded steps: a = 0.878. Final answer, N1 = 0.878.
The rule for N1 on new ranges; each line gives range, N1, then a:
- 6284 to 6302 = 0.883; 0.883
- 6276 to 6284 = 0.892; 0.892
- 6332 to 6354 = 0.896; 0.896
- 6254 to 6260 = 0.864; 0.864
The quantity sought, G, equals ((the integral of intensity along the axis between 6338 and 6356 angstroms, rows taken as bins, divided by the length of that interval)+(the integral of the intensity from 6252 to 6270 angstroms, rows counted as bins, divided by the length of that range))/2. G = 7.65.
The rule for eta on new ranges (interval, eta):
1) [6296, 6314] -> 0.128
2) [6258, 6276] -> 0.131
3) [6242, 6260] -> 0.135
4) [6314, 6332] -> 0.132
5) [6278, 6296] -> 0.130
